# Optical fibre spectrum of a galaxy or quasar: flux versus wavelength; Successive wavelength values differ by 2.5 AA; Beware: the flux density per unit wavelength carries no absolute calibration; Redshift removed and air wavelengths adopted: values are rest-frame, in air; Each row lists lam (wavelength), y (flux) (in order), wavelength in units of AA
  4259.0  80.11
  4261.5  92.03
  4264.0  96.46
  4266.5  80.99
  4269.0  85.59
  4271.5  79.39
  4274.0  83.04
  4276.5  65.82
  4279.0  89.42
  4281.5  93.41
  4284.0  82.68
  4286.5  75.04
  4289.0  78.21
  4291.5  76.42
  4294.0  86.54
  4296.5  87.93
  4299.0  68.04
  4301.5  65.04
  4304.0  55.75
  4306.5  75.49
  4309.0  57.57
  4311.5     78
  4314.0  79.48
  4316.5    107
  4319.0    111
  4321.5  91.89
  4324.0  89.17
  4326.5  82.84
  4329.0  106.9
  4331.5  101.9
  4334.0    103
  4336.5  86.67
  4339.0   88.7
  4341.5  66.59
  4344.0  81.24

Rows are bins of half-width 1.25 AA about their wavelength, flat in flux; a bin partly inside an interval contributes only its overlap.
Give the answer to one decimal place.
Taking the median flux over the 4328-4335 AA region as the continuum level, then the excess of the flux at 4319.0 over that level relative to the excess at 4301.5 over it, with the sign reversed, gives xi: 0.2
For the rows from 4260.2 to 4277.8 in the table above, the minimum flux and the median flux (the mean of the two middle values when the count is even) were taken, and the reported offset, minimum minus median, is -17.2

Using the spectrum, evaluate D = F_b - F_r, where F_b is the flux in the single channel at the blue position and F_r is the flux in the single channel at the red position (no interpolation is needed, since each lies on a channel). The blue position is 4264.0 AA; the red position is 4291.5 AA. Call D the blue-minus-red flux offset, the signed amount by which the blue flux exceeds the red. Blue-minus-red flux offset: 20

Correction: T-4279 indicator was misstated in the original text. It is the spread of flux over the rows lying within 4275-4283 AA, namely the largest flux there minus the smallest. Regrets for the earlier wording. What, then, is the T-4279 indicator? 27.6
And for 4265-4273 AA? 6.2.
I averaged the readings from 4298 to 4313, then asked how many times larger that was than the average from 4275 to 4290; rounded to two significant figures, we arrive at 0.83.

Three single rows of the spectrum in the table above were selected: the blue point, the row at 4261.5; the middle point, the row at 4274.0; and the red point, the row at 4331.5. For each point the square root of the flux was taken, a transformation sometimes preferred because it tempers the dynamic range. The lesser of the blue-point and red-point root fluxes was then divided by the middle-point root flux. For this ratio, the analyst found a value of 1.05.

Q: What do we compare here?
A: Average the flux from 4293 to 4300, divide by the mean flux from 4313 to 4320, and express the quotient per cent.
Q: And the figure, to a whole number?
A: 82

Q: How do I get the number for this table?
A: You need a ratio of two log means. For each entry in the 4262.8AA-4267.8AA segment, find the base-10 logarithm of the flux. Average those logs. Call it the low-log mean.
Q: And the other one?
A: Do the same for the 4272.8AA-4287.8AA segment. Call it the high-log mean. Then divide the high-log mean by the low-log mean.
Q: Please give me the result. 0.98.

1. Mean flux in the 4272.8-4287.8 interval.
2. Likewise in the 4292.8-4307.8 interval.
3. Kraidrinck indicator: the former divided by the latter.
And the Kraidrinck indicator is 1.12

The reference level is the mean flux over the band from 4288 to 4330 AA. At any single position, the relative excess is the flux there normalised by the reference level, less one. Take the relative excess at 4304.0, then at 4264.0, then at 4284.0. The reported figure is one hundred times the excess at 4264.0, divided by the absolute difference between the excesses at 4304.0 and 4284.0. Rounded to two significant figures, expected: 53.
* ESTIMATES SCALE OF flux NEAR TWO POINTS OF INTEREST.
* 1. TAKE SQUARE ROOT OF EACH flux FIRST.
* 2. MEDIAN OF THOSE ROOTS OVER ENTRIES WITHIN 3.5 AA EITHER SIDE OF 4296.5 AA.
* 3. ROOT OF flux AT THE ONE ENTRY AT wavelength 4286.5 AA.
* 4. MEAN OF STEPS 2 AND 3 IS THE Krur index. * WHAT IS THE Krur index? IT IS 9.0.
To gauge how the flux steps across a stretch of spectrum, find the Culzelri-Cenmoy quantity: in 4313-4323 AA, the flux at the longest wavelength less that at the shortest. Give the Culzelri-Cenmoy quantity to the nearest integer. 12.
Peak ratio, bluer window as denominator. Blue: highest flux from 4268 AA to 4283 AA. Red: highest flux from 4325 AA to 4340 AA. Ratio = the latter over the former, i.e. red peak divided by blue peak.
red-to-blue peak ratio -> 1.14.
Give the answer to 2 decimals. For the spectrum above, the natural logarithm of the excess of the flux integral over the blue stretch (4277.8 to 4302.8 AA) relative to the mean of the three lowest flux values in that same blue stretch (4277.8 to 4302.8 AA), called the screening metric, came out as 7.57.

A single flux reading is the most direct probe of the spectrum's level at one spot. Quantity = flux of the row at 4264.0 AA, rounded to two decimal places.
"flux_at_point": 96.46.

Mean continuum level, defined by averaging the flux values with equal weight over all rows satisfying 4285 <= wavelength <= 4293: 77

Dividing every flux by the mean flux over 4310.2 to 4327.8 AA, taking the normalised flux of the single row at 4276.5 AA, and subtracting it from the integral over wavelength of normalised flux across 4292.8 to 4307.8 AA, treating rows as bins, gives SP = 11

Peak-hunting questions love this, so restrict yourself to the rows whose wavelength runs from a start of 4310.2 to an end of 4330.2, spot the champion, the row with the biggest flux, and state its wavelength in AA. 4319.0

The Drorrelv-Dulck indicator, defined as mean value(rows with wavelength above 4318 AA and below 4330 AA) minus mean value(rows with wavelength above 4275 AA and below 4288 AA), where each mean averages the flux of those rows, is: 15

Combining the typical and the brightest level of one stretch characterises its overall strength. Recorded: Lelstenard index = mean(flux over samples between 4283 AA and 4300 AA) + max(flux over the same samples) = 167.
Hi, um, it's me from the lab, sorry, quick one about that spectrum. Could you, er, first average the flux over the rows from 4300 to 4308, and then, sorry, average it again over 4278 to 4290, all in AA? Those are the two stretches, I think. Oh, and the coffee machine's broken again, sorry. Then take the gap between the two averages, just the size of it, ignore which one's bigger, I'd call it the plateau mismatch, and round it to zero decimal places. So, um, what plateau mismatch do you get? 18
